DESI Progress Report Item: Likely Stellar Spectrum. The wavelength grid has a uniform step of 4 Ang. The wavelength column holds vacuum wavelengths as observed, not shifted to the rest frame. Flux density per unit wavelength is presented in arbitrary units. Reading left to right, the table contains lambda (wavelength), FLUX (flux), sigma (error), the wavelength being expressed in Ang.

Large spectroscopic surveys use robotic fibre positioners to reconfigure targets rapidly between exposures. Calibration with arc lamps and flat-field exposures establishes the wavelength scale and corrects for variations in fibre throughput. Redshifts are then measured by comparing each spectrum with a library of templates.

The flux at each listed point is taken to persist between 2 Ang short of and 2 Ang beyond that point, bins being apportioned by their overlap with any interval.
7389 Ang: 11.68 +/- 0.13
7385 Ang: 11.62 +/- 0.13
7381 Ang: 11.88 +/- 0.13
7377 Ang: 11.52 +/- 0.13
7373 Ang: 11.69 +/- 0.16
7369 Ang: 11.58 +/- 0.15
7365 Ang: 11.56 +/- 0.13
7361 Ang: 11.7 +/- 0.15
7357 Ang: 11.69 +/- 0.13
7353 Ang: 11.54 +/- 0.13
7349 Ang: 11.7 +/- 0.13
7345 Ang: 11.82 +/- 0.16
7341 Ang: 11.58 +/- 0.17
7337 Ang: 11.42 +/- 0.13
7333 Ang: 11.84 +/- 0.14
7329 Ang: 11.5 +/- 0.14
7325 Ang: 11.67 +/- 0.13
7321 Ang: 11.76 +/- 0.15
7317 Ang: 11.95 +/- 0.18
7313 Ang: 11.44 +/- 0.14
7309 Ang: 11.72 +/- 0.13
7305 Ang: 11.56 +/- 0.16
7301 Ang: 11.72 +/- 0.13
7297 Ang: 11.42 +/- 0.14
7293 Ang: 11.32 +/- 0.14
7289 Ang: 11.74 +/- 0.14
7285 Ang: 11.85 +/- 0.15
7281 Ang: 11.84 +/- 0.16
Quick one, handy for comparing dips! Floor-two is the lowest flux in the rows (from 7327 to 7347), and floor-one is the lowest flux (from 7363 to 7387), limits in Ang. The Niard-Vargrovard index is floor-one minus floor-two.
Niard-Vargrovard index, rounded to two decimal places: 0.10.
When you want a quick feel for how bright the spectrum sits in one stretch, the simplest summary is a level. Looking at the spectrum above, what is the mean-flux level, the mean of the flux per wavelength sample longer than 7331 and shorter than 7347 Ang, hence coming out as 11.7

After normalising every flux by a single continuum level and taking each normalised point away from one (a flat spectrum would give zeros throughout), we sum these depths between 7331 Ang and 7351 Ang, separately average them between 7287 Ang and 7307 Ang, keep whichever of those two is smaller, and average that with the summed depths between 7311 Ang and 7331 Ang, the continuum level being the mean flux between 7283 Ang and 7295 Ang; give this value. -0.0135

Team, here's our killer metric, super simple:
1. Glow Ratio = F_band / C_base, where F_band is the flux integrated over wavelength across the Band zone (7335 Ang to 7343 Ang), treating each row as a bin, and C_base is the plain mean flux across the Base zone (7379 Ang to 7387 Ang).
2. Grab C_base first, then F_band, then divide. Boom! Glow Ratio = 7.83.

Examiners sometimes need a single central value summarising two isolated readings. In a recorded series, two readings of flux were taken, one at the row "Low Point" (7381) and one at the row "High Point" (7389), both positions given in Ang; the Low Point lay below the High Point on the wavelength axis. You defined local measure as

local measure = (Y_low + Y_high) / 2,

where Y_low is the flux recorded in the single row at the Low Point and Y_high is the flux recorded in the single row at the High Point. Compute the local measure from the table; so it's 11.8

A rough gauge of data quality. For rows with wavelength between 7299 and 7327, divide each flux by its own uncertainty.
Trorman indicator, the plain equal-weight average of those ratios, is 81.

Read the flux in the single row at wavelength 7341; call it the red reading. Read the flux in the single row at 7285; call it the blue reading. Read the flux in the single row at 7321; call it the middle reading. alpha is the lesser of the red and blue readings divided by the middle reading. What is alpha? 0.985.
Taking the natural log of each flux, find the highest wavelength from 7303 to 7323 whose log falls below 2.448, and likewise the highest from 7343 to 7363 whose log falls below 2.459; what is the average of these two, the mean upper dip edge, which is 7335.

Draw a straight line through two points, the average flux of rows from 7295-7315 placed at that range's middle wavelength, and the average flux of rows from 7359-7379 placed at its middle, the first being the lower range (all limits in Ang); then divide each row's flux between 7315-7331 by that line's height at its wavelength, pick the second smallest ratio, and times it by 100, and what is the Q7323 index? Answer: 100.7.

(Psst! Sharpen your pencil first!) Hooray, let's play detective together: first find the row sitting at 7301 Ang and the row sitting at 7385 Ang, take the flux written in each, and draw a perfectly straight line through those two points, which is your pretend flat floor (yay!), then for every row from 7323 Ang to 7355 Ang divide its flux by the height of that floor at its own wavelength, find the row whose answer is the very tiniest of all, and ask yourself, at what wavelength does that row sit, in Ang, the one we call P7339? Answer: 7337 Ang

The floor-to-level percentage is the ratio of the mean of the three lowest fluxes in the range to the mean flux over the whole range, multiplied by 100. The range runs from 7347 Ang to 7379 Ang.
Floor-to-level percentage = 99.3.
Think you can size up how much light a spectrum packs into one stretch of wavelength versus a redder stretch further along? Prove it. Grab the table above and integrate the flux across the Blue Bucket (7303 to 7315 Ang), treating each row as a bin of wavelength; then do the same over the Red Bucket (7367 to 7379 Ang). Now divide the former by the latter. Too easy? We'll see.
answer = 1.00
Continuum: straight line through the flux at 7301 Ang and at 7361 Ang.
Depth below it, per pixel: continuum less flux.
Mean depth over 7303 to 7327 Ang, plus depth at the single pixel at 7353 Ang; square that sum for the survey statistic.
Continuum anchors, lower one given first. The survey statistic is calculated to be 0.038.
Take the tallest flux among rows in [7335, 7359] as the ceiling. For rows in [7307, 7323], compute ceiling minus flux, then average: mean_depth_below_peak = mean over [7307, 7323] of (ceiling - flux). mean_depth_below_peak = 0.10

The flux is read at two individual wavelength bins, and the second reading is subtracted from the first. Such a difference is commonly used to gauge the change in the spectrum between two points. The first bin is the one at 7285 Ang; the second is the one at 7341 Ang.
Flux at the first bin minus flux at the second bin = 0.27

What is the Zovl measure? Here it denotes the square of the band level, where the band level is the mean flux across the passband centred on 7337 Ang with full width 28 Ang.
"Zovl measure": 135.7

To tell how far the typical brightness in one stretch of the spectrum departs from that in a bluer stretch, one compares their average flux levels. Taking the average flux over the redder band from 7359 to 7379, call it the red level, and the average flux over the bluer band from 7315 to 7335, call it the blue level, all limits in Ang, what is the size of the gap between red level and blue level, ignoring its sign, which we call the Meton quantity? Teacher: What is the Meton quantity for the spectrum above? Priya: 0.13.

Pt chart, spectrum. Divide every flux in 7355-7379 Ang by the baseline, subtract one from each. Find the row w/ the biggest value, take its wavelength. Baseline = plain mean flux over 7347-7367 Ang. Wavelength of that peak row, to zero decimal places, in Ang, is 7361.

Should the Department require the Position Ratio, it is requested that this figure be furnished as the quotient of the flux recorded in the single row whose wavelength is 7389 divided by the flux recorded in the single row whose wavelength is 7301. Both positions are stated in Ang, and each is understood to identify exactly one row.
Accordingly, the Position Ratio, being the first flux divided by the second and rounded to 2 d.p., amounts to 1.00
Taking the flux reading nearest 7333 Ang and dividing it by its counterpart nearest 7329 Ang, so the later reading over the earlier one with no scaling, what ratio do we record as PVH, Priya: 1.030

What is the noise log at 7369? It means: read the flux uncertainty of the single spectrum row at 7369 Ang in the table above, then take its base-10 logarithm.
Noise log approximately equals -0.824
